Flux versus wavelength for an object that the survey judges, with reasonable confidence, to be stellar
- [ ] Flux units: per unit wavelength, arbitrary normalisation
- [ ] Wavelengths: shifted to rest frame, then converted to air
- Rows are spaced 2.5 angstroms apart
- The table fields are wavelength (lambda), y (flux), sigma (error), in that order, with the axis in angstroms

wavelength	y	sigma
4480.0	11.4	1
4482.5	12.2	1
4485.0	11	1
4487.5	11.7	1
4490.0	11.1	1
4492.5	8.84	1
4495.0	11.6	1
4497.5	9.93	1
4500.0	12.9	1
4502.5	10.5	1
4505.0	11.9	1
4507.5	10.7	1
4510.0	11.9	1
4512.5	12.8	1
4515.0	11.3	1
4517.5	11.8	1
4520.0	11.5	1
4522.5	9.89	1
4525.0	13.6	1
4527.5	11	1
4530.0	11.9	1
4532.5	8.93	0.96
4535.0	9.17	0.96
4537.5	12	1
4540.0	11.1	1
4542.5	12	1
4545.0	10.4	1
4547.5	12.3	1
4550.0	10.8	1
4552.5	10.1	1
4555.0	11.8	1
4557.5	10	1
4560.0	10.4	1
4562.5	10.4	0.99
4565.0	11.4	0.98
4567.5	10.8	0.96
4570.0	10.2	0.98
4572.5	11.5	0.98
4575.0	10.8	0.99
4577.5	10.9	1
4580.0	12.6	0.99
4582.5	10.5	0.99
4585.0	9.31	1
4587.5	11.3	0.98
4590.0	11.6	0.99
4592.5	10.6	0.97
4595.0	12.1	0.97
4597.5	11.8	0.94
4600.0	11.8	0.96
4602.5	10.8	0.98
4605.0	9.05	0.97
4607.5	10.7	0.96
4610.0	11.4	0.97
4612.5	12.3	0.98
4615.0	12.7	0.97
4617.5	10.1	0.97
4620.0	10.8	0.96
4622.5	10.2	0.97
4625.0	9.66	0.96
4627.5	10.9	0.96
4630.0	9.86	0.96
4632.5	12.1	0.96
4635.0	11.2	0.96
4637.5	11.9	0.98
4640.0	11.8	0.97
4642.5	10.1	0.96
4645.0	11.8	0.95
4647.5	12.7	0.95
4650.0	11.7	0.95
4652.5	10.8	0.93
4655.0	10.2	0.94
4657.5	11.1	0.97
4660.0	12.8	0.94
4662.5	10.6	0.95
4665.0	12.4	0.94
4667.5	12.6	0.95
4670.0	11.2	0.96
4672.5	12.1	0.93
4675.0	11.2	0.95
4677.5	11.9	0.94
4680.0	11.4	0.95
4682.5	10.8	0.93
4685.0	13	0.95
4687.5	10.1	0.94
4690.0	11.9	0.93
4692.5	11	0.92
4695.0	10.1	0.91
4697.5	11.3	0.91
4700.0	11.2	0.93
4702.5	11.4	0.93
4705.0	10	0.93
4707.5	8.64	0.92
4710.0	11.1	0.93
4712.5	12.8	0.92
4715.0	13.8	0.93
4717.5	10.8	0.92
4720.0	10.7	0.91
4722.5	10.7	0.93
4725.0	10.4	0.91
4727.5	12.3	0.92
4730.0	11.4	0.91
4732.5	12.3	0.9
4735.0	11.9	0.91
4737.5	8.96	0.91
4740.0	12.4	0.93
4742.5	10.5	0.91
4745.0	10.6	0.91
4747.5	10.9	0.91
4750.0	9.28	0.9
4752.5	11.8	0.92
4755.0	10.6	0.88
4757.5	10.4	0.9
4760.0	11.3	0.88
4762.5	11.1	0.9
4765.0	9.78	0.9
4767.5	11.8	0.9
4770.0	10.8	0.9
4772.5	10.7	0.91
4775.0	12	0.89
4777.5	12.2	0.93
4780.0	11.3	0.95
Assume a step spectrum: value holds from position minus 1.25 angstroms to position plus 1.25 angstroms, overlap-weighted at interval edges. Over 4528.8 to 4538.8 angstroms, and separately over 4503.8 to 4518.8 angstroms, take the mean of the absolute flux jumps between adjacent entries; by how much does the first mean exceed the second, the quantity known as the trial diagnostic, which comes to 1.0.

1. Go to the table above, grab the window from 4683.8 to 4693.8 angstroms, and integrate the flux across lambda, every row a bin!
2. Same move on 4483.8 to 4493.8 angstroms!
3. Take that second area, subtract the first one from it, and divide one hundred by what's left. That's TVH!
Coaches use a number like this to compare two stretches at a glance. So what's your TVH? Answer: -12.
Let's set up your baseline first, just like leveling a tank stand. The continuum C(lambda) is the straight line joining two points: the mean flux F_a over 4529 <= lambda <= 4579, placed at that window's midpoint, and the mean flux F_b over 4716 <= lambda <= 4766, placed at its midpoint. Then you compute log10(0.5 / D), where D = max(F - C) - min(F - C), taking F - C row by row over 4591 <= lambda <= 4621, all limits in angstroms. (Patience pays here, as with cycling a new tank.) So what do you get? -0.86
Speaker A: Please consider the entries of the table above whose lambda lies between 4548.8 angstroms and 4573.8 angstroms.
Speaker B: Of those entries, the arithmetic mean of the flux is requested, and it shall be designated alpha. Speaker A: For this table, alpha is 10.7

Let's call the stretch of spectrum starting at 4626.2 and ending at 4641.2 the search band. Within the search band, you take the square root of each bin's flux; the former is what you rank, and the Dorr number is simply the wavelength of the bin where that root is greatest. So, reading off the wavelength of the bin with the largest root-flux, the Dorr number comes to 4632.5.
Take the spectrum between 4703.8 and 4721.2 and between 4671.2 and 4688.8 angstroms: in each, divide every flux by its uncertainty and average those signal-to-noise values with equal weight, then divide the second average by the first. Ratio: 1.014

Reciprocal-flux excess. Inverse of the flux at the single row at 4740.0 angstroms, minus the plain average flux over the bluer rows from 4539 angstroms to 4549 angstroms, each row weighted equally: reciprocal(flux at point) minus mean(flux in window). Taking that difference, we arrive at -11.4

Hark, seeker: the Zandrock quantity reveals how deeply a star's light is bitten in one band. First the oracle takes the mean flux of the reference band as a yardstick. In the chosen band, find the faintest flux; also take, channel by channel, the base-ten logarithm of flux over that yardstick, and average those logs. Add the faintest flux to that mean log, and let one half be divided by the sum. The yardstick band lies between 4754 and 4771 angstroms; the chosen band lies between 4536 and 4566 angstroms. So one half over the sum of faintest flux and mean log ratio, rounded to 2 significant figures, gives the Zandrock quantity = 0.050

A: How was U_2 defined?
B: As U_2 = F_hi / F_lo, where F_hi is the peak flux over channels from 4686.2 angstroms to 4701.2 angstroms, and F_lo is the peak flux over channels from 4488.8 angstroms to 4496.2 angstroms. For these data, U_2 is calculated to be 1.03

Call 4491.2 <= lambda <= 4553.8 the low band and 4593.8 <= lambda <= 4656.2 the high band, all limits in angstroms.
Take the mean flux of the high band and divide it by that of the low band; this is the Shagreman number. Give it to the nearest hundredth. 1.00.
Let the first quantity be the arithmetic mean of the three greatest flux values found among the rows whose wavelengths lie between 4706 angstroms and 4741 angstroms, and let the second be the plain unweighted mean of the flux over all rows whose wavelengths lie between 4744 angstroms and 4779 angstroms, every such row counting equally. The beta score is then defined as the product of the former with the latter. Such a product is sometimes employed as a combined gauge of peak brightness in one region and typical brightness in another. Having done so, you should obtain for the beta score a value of 142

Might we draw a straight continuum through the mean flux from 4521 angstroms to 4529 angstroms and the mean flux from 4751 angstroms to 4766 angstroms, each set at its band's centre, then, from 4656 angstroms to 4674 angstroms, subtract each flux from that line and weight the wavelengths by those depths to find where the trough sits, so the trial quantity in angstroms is 4666.0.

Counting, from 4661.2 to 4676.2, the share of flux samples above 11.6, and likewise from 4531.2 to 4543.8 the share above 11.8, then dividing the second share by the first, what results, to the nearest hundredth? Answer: 0.80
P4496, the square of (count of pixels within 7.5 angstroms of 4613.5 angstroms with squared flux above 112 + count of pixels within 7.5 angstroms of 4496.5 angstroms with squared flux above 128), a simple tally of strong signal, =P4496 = 49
